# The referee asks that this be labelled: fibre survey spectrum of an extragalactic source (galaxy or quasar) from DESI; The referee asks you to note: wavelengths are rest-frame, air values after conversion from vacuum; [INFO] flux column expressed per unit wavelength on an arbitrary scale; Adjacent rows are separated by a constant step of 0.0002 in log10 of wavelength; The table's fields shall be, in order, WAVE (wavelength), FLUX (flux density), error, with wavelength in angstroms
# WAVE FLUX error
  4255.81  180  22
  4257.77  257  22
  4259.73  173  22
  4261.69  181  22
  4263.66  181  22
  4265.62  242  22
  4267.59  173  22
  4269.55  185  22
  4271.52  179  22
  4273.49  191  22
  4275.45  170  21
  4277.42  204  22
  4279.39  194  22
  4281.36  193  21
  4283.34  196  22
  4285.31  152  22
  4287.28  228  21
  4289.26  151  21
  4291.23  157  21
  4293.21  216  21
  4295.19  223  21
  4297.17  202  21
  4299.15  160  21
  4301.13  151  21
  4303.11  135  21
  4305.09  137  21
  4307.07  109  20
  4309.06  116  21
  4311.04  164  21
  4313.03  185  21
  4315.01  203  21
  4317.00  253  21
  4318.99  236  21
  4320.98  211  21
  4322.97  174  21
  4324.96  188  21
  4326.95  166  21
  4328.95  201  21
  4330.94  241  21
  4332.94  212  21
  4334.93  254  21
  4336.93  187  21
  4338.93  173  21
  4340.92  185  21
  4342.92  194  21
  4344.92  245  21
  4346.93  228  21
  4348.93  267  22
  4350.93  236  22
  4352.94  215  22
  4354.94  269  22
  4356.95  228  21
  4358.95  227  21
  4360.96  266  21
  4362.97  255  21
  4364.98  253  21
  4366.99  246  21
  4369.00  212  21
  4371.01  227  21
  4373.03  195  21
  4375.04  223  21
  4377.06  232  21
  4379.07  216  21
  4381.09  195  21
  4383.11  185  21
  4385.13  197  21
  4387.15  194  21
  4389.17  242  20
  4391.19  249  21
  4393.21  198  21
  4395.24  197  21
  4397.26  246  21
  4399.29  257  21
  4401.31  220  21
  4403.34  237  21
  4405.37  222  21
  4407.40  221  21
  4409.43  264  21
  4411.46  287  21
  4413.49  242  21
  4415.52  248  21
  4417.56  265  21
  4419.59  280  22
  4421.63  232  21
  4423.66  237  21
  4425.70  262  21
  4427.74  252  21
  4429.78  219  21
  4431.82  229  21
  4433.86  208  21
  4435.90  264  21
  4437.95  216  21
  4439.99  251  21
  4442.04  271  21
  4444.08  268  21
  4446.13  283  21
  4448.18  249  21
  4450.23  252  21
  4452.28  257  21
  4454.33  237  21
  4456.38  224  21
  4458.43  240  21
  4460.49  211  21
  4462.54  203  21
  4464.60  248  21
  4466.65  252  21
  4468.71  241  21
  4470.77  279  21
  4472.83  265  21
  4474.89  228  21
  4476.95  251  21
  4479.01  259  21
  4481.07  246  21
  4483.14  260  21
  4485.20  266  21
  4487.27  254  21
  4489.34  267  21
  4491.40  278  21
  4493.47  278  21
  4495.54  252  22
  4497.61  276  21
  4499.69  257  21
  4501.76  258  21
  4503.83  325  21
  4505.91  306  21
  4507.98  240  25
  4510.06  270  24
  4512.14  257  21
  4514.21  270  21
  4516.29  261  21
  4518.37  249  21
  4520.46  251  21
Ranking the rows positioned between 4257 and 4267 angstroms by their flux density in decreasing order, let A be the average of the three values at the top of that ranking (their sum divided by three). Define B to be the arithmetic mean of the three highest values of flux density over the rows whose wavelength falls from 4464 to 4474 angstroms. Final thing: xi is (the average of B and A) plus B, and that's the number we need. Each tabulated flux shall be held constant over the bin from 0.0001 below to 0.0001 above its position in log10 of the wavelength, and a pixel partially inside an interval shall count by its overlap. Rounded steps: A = 227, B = 265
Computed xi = 511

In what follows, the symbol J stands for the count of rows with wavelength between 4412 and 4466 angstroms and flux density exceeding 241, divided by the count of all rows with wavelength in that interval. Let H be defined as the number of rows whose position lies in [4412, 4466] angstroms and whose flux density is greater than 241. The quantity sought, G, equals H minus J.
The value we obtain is 14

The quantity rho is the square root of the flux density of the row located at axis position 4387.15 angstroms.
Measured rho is 13.9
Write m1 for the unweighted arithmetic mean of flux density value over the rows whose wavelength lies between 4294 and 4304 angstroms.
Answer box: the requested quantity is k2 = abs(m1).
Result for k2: 174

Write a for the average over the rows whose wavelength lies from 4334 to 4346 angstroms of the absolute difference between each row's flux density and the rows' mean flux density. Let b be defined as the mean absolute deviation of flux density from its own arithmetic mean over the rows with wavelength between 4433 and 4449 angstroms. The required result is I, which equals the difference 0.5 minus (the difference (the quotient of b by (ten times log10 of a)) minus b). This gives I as 19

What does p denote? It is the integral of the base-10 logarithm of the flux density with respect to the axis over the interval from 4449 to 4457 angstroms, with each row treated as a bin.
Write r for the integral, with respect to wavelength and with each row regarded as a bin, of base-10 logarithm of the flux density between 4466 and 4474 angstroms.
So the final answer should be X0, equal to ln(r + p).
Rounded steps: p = 19.1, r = 19.3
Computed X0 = 3.65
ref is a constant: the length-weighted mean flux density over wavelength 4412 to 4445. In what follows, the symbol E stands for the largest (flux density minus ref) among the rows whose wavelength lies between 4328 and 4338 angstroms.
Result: 7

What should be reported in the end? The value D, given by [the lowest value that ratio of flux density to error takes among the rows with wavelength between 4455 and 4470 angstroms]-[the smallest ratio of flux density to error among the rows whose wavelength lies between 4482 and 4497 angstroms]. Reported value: -2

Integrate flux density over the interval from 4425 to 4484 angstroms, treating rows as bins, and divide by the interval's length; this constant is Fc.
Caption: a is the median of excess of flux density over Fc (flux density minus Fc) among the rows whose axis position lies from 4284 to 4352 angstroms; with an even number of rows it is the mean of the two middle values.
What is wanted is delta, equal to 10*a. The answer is -546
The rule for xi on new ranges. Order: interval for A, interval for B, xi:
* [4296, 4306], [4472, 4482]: 473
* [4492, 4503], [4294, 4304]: 428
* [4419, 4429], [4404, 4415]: 529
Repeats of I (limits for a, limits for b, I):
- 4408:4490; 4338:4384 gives 21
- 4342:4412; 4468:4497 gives 11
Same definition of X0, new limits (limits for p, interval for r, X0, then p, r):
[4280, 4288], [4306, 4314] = 3.57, 18.2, 17.2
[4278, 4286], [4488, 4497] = 3.69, 18.1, 21.9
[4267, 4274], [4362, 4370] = 3.55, 15.8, 19.1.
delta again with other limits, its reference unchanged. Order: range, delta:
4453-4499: 64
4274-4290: -521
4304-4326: -606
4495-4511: 184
